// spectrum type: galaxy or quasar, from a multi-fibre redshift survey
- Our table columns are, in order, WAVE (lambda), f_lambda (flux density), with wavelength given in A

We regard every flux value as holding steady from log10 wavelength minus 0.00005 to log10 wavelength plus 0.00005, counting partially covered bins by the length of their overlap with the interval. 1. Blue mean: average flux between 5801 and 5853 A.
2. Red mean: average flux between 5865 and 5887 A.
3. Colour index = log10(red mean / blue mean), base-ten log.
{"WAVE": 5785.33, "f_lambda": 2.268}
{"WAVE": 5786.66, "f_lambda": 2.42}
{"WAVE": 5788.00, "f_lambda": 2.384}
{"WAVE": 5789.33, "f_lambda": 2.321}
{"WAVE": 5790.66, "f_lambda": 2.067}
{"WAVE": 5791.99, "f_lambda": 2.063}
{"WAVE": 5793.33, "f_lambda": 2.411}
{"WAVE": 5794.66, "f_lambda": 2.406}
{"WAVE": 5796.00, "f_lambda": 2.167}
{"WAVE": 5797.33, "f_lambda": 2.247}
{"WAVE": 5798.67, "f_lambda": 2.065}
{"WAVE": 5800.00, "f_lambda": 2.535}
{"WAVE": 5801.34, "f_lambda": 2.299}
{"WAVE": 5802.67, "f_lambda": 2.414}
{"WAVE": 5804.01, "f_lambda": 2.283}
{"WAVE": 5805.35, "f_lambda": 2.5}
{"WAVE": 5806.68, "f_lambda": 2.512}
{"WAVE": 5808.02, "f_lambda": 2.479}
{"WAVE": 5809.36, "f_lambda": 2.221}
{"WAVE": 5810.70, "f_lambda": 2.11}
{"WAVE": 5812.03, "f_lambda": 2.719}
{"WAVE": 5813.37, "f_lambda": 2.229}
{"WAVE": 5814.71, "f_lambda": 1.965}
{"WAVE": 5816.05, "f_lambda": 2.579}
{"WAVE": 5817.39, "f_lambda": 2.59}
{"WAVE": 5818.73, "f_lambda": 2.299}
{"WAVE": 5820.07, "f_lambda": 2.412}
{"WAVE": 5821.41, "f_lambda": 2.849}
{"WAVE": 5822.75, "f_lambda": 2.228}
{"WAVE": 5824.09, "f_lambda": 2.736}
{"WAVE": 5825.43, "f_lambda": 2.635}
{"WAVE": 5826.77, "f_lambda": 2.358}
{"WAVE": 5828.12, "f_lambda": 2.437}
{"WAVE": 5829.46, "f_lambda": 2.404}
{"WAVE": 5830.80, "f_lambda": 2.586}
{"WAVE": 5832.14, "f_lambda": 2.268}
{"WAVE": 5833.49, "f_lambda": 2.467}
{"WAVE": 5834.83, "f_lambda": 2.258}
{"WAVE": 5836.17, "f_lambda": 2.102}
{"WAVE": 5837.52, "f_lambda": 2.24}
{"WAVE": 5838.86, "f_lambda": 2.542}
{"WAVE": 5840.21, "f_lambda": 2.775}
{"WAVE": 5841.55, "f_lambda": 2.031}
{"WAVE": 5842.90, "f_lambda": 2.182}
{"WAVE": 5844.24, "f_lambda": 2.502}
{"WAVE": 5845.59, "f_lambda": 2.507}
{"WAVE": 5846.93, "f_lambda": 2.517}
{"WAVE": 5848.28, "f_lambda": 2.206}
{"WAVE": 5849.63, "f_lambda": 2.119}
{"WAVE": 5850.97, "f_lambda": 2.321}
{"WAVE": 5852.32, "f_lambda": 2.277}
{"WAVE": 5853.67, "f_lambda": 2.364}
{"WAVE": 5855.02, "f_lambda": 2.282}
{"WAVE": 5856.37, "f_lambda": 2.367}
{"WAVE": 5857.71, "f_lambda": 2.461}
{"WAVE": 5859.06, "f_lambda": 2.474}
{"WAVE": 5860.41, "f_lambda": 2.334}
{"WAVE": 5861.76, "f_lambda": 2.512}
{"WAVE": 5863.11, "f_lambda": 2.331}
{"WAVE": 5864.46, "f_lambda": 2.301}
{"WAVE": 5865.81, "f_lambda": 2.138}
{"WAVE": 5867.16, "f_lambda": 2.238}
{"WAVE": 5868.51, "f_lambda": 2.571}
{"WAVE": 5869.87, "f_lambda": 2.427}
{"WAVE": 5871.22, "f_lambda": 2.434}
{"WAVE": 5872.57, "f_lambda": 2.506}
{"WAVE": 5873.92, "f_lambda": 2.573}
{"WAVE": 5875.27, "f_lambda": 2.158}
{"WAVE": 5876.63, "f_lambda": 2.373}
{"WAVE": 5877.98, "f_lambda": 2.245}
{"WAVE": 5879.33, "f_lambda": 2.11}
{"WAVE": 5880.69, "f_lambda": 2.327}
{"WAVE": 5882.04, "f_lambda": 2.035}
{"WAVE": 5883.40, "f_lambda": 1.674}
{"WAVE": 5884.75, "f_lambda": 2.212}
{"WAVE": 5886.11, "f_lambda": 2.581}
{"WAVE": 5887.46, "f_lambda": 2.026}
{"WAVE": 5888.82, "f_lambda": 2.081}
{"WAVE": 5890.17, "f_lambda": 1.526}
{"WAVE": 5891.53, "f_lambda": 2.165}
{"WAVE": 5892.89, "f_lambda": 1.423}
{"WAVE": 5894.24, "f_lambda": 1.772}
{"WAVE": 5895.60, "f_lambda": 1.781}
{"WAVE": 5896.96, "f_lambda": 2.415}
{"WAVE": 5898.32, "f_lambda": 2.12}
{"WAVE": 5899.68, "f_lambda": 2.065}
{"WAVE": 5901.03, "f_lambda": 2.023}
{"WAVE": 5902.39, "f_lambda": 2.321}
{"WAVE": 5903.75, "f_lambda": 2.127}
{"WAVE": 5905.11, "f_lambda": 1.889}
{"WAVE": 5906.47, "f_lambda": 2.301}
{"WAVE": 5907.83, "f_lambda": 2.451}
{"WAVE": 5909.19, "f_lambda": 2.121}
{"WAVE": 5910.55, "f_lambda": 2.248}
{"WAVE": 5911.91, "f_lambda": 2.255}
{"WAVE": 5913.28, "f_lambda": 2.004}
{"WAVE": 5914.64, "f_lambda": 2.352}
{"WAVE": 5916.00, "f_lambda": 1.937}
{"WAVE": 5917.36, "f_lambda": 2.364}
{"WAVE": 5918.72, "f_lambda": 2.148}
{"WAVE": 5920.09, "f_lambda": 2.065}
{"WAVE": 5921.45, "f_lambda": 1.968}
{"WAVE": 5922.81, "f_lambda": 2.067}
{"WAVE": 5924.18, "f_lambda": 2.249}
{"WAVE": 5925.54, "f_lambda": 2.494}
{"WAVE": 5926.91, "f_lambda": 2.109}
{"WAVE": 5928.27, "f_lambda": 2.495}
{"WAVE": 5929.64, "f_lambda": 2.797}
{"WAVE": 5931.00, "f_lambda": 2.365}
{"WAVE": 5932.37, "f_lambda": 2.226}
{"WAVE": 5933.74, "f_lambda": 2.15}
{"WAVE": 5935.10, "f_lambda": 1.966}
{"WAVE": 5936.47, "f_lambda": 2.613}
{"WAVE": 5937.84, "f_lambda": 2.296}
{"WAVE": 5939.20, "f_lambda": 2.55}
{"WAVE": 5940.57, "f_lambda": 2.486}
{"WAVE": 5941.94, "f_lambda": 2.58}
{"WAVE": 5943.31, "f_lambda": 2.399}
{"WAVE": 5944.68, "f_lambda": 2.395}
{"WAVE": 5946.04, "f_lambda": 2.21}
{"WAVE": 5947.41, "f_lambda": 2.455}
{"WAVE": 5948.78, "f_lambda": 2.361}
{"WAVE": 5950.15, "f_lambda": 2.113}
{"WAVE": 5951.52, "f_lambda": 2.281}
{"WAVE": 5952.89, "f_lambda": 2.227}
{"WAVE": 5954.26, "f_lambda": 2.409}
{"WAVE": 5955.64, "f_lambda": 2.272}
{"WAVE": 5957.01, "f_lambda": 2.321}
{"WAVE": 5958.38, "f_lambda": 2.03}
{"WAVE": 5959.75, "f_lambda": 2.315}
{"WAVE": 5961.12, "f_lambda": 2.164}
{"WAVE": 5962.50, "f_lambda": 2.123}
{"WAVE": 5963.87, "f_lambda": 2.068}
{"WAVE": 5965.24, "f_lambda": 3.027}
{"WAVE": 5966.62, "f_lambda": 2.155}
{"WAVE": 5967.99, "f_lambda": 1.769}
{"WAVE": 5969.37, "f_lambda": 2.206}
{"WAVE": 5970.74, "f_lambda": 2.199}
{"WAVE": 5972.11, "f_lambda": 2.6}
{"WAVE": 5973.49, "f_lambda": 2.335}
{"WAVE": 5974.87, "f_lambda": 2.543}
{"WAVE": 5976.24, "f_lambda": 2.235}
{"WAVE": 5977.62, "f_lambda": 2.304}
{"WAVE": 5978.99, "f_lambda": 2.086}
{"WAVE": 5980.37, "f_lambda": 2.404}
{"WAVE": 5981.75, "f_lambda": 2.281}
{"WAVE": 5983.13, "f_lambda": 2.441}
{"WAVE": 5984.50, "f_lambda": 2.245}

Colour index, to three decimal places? -0.019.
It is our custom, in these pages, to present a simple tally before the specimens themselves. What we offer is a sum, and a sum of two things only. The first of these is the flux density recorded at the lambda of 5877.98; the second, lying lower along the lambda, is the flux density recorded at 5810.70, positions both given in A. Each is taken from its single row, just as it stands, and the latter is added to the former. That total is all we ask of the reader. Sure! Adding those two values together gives 4.4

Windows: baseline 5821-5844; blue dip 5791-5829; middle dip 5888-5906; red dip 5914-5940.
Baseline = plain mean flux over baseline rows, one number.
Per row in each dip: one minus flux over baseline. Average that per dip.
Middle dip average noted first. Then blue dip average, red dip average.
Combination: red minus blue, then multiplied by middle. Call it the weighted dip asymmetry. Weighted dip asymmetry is 0.008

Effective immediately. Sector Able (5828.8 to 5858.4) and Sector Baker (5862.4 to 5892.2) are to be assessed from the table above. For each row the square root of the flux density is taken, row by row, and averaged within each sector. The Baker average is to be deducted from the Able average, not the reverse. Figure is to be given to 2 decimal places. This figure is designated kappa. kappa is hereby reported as 0.04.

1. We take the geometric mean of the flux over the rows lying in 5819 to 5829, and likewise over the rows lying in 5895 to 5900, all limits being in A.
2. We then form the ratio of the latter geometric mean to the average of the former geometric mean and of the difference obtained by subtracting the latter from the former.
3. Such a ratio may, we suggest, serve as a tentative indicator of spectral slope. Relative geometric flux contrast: 1.41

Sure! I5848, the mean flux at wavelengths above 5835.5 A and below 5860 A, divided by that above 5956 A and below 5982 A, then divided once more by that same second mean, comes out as 0.455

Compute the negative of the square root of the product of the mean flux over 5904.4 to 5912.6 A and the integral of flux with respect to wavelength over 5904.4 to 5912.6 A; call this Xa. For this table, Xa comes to -6.32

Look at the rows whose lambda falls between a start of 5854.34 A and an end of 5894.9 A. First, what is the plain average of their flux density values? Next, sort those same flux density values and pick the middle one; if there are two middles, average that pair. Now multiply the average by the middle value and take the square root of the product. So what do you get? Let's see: 2.26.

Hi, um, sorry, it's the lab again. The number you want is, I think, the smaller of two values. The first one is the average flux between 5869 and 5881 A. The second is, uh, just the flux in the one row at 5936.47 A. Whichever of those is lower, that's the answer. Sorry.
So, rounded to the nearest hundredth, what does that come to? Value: 2.35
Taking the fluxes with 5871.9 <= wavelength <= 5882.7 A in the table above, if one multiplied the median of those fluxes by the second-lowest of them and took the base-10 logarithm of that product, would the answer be 0.683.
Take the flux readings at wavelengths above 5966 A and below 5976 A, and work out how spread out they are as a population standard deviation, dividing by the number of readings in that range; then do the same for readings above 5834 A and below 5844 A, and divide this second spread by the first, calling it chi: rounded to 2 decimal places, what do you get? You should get 0.95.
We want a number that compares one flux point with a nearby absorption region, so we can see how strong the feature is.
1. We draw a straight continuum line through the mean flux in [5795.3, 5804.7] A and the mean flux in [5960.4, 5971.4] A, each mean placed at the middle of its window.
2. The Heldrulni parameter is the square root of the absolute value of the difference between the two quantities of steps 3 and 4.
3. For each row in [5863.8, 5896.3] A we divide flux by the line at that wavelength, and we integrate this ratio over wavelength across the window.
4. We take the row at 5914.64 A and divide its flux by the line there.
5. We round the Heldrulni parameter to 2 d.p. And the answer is 5.48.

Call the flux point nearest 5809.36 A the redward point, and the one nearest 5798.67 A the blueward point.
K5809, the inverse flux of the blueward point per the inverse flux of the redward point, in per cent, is 108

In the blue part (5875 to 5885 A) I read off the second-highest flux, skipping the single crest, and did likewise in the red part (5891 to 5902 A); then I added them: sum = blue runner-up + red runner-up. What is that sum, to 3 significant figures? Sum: 4.49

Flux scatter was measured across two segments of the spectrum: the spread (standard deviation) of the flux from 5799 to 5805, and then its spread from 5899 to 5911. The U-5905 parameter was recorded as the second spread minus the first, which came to 0.06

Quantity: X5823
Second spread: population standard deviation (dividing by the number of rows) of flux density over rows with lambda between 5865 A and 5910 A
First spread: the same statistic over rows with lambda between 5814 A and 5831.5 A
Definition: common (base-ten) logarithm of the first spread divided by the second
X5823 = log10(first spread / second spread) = -0.11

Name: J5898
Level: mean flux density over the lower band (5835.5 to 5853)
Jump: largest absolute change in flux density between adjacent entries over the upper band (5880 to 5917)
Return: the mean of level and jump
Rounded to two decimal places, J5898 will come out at 1.54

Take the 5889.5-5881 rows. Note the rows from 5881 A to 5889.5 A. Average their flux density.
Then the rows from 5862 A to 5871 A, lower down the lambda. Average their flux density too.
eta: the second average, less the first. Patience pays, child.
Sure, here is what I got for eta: 0.23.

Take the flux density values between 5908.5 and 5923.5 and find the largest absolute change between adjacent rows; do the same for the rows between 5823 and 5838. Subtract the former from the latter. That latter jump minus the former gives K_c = -0.11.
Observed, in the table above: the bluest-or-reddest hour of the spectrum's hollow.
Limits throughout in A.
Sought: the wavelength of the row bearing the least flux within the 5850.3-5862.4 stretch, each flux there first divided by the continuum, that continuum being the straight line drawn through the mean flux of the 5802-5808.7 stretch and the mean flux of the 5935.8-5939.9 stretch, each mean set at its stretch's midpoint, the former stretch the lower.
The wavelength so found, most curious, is 5852.32 A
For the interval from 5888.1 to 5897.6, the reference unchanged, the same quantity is 5892.89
